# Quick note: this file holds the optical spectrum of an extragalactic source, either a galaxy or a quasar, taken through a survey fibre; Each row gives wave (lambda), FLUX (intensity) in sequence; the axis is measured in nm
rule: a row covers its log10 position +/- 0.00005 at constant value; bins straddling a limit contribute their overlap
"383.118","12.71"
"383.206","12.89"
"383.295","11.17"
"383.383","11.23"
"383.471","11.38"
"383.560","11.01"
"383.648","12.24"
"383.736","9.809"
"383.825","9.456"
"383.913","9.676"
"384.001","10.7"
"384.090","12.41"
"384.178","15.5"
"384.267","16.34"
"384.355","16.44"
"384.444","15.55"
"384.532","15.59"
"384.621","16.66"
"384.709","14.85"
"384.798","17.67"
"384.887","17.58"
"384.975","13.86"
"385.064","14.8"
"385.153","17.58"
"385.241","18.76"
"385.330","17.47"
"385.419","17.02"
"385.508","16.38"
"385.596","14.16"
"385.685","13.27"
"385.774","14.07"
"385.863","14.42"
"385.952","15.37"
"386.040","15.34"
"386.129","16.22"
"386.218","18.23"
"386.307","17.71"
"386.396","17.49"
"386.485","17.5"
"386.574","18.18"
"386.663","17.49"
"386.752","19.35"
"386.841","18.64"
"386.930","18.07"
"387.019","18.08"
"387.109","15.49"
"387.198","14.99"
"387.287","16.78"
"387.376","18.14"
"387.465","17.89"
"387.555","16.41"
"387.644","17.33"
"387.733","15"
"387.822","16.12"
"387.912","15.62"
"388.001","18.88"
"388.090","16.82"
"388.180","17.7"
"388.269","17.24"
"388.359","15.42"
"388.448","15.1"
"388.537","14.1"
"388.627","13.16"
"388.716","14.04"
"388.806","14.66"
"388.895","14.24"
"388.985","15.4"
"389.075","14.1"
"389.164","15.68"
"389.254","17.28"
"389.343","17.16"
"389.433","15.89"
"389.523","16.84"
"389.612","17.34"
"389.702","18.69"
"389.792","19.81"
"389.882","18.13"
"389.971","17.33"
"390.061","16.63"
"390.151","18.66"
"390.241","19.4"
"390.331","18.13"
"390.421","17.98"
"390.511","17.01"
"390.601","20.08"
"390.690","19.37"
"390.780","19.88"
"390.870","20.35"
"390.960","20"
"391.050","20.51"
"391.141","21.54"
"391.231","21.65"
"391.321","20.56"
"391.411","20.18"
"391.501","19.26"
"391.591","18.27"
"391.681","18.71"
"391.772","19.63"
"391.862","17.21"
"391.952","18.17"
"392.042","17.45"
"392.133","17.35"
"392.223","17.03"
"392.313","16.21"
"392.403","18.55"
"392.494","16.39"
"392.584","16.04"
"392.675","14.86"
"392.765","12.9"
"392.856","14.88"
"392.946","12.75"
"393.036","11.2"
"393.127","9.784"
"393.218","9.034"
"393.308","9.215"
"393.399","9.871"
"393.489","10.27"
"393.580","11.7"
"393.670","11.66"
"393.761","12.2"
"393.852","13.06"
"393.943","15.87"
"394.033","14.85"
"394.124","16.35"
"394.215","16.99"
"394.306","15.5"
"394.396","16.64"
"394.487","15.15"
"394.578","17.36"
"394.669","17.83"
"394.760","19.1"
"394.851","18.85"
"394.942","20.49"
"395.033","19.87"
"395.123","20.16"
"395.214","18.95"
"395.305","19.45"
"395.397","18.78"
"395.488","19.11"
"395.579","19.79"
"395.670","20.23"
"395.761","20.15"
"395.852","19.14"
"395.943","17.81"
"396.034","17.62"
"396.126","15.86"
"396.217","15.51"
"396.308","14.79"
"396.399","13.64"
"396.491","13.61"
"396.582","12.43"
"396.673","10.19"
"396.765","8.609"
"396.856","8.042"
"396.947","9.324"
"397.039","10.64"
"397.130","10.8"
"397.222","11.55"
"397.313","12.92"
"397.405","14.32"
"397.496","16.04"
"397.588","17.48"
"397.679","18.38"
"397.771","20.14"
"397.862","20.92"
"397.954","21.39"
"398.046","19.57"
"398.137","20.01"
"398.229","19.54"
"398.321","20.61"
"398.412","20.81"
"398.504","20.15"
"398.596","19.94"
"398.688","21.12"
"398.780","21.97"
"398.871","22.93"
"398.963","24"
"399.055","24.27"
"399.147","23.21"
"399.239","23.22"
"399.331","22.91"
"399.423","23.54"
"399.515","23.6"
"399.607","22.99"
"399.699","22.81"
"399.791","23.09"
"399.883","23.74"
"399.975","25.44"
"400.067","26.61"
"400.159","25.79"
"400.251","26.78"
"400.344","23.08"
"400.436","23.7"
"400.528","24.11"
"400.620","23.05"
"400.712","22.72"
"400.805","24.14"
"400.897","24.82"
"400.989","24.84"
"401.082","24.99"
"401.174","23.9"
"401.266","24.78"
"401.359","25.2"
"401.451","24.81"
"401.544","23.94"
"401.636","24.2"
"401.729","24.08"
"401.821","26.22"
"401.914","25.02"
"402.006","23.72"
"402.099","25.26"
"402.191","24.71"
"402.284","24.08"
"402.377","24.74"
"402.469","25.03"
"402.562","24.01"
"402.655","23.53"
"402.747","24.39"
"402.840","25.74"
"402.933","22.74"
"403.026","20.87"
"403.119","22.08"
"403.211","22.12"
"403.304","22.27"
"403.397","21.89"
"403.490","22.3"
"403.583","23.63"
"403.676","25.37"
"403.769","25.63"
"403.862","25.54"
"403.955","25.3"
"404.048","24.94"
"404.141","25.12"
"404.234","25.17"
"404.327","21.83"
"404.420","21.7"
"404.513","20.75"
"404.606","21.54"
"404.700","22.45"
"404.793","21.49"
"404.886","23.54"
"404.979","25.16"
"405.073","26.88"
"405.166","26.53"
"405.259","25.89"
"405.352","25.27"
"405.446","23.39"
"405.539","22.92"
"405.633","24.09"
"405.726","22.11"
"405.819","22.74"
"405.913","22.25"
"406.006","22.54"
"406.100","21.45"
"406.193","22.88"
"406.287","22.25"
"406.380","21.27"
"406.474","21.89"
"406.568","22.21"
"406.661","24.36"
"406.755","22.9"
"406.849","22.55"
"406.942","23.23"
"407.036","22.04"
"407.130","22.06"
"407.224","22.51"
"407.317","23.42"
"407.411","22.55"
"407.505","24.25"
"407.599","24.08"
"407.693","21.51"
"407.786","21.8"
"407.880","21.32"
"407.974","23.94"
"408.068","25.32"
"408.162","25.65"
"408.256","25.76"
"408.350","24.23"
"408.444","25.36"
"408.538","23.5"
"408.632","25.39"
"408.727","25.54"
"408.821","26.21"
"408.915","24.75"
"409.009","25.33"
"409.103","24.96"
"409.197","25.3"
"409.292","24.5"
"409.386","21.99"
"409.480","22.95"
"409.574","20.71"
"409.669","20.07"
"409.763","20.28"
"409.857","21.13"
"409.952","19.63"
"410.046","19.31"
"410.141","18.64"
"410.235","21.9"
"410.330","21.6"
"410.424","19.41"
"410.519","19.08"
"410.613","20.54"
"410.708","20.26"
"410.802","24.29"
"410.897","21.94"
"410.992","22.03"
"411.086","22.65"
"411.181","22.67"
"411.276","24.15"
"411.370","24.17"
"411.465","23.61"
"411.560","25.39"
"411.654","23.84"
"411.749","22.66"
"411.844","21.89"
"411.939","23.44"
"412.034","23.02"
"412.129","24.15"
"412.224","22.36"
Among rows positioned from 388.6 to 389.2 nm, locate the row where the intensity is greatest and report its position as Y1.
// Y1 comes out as 389.164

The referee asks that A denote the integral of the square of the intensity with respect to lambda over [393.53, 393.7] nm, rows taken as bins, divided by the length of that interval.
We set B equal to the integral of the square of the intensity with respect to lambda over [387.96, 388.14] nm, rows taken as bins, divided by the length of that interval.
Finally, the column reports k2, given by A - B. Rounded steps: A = 136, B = 318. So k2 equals -182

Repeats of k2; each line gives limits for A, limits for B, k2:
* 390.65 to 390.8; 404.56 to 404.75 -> -98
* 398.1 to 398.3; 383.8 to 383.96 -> 301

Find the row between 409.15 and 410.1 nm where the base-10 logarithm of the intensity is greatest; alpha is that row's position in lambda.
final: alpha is 409.197 nm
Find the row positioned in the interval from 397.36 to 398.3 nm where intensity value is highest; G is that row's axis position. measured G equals 397.954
